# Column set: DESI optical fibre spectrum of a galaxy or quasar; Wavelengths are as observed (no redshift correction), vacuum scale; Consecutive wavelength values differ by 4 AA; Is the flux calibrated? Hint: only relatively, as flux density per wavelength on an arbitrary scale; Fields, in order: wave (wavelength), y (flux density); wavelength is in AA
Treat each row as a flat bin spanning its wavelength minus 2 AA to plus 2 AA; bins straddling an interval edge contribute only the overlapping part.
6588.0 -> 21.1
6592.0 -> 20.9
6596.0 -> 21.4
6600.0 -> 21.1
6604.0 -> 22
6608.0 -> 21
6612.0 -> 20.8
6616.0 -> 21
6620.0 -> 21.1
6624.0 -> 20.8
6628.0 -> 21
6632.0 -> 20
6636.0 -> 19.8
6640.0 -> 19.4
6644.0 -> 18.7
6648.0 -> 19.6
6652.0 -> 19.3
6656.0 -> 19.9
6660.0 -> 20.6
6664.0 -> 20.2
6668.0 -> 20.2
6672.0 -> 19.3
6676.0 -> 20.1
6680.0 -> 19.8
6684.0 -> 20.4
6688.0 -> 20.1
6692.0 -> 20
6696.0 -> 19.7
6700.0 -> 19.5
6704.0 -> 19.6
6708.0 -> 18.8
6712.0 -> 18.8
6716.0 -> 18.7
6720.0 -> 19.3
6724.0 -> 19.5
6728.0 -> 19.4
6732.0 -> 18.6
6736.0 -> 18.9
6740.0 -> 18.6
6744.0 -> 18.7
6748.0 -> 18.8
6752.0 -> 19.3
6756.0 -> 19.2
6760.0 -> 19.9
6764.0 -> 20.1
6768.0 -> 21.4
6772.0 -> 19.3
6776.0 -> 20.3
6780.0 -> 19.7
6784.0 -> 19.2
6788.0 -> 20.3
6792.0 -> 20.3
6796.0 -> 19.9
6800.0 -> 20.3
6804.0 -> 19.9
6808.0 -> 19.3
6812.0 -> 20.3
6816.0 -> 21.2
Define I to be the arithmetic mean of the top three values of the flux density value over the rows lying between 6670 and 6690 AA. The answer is 20.2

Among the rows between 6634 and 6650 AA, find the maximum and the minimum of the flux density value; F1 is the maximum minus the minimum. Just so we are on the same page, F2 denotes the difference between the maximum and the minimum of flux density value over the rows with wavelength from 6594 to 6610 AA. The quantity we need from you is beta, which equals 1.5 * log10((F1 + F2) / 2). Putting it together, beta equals 0.0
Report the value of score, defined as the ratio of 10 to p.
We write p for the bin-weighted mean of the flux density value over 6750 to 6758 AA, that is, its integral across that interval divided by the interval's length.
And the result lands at 0.519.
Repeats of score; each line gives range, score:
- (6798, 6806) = 0.498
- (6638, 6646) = 0.525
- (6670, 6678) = 0.508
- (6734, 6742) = 0.533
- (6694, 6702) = 0.510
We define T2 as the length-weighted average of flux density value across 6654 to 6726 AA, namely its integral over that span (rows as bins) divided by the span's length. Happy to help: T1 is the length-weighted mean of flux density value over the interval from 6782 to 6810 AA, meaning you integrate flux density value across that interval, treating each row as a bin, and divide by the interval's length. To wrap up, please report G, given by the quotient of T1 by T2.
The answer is 1.01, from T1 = 19.9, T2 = 19.7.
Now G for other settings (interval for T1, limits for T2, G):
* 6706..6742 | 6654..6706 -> 0.95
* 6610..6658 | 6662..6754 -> 1.04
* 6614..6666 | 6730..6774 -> 1.04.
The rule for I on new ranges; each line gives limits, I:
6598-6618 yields 21.4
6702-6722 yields 19.2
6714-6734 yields 19.4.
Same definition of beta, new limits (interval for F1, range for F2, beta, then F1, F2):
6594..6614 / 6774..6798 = 0.1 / 1.20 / 1.10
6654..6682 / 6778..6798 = 0.1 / 1.30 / 1.10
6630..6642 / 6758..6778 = 0.2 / 0.60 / 2.10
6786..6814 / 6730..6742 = -0.3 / 1.00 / 0.30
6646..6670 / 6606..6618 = -0.2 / 1.30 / 0.20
